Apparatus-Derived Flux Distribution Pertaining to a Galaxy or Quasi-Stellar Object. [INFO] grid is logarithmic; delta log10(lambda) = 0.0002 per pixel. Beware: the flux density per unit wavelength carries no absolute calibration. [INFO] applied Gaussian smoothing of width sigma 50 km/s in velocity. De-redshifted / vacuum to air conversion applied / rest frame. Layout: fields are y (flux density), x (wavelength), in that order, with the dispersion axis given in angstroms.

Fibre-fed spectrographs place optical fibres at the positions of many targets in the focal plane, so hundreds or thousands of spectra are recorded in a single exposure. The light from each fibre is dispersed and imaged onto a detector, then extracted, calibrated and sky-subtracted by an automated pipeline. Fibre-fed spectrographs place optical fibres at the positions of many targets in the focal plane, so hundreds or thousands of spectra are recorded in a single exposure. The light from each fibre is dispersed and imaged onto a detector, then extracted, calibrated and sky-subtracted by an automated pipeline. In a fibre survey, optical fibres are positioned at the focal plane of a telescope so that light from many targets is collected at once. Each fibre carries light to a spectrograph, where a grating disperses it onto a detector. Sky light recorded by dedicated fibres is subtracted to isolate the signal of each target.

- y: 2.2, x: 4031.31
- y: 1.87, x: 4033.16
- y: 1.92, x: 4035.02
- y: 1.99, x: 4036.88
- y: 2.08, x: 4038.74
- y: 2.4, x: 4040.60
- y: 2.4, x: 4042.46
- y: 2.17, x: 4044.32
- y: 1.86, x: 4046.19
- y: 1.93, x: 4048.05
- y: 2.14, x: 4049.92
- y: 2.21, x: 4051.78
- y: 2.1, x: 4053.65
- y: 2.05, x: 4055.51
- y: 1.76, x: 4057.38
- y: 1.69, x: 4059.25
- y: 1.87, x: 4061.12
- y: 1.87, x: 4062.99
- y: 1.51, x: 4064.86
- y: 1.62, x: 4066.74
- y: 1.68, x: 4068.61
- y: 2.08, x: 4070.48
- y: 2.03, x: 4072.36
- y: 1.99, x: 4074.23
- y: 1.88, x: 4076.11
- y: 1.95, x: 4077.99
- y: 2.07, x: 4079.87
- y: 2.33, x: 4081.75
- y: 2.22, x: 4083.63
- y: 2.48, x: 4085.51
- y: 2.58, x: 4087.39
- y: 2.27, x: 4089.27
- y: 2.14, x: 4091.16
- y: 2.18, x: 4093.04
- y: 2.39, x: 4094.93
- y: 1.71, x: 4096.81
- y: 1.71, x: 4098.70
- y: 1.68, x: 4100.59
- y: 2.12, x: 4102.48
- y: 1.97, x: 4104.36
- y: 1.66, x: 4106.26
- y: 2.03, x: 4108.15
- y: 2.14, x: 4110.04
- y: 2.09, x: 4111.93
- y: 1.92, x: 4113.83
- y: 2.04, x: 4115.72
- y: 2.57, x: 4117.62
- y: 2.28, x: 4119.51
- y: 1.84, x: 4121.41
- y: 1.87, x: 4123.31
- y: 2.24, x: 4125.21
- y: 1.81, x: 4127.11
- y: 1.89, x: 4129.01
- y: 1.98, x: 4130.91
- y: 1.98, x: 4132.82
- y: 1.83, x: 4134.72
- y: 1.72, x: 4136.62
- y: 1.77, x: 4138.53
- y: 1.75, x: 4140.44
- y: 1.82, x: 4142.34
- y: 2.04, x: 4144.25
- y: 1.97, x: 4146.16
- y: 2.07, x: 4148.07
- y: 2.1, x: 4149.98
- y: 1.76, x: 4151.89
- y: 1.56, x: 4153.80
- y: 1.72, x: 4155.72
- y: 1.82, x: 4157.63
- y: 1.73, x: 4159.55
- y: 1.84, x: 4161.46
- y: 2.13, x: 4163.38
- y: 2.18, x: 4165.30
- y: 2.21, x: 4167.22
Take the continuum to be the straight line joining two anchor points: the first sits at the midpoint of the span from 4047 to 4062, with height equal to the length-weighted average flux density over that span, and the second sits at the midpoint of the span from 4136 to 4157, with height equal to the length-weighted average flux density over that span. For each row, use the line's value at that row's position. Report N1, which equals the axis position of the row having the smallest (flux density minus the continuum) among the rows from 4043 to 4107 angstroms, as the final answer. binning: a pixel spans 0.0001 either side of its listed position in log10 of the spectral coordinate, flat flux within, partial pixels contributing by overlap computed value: 4064.86 angstroms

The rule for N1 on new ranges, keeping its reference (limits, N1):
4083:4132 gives 4106.26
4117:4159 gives 4153.80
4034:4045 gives 4035.02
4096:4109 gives 4106.26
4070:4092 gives 4076.11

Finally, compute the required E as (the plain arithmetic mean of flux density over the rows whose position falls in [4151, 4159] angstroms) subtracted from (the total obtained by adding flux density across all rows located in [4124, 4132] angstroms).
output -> 6.2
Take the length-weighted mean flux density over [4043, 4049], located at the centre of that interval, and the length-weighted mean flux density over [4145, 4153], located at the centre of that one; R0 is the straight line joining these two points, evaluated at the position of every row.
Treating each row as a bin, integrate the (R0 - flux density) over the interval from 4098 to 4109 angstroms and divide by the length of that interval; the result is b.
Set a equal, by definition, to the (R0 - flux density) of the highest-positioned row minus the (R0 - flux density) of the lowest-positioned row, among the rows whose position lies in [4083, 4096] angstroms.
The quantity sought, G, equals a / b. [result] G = -1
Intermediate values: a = -0.2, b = 0.12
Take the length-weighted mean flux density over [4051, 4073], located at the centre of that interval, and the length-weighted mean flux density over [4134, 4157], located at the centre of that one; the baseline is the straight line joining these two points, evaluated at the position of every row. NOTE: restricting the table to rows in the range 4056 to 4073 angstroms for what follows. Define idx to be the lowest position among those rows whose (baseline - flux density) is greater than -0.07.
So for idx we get 4057.38 angstroms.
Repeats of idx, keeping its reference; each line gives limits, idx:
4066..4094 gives 4066.74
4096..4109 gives 4096.81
